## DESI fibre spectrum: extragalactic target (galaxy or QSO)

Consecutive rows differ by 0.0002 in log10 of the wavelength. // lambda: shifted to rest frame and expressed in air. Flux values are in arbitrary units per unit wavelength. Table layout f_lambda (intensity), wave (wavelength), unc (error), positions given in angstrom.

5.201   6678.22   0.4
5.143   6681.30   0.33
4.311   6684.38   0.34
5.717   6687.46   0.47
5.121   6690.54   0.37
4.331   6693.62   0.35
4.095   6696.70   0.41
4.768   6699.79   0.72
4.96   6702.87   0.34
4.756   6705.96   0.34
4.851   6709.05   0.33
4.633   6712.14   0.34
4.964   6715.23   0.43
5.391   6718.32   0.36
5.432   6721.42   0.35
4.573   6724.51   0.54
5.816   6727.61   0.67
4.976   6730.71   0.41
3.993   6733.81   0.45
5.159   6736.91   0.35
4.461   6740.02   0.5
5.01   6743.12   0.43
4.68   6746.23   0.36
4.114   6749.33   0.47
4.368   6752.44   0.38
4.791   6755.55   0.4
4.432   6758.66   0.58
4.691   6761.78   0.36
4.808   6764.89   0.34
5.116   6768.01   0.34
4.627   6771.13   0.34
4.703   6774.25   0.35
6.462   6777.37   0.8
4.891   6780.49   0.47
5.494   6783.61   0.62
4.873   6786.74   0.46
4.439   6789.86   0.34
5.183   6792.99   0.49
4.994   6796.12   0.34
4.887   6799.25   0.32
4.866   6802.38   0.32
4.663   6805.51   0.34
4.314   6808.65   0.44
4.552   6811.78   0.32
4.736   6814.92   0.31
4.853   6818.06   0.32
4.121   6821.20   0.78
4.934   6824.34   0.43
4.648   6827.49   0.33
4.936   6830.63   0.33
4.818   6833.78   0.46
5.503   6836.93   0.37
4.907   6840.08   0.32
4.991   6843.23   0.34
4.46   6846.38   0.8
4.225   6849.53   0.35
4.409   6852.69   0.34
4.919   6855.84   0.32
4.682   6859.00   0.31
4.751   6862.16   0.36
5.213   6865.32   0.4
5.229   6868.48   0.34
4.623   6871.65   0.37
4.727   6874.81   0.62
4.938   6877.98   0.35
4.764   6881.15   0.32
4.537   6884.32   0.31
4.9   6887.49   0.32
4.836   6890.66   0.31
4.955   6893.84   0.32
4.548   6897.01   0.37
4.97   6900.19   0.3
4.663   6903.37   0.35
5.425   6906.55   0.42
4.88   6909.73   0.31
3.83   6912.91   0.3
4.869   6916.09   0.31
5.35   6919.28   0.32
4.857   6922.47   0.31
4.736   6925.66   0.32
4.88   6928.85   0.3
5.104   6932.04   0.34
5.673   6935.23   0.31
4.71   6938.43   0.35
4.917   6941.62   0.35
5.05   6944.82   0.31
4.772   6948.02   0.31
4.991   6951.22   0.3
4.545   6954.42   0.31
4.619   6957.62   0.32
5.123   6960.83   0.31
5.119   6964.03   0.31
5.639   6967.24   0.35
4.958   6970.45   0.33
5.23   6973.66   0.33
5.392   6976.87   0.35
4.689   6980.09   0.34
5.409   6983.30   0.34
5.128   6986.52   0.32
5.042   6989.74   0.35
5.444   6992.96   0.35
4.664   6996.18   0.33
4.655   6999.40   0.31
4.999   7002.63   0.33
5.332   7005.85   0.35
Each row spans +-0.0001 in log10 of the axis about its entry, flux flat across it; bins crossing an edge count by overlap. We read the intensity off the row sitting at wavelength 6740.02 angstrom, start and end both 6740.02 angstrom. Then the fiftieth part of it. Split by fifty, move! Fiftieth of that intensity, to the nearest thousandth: 0.089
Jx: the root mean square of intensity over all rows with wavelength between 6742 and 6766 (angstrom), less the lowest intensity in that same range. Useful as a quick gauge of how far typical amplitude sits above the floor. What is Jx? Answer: 0.51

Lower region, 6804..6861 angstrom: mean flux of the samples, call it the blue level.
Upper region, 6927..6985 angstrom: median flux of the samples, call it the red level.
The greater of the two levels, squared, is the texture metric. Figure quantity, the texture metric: 25.2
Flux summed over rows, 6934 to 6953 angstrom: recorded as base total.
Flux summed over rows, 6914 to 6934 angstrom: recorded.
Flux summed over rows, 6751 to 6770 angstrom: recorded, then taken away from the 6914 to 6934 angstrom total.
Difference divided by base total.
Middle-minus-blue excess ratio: 0.053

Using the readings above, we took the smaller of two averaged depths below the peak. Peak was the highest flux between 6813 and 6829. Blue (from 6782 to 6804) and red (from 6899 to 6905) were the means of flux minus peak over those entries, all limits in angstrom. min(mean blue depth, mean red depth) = -0.12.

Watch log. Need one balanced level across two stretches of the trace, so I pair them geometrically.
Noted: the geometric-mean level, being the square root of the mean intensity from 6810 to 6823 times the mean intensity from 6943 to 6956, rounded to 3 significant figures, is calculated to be 4.70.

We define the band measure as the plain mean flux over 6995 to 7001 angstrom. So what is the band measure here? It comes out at 4.66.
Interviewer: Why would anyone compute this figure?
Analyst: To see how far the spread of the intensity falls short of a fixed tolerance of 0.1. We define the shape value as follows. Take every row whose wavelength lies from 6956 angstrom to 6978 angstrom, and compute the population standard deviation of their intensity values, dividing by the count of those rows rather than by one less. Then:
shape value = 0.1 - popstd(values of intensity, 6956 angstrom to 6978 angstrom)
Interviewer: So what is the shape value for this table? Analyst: -0.199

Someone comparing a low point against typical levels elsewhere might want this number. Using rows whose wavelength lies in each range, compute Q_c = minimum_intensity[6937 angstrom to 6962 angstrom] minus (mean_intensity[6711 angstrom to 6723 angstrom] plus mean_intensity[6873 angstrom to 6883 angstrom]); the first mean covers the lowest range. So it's -5.37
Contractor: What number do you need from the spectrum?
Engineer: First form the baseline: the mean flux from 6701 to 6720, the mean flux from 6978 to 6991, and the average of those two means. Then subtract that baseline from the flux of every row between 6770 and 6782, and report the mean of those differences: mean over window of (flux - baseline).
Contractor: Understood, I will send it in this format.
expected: 0.2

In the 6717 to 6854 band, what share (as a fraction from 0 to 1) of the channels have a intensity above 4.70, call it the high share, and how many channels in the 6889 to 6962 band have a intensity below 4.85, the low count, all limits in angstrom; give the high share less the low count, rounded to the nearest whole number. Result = -8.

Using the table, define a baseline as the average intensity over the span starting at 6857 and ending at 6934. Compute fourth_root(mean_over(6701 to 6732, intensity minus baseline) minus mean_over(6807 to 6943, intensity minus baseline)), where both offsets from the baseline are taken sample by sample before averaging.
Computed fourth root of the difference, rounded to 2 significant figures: 0.69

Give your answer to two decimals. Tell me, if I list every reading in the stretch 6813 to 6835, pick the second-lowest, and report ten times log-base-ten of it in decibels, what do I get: 6.67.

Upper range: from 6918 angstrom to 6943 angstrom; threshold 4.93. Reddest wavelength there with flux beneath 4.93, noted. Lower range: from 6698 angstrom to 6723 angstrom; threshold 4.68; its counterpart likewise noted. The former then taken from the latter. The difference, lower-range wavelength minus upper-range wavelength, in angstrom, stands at -229.5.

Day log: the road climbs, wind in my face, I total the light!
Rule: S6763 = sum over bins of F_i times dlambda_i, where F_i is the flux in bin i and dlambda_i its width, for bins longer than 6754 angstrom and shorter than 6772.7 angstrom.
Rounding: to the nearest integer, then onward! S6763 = 89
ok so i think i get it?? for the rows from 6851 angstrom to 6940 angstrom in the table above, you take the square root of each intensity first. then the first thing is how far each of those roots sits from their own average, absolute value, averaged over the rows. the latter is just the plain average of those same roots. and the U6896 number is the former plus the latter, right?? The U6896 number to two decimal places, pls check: 2.26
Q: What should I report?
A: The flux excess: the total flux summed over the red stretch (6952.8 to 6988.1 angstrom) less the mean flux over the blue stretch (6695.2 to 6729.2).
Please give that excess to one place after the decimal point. 50.9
